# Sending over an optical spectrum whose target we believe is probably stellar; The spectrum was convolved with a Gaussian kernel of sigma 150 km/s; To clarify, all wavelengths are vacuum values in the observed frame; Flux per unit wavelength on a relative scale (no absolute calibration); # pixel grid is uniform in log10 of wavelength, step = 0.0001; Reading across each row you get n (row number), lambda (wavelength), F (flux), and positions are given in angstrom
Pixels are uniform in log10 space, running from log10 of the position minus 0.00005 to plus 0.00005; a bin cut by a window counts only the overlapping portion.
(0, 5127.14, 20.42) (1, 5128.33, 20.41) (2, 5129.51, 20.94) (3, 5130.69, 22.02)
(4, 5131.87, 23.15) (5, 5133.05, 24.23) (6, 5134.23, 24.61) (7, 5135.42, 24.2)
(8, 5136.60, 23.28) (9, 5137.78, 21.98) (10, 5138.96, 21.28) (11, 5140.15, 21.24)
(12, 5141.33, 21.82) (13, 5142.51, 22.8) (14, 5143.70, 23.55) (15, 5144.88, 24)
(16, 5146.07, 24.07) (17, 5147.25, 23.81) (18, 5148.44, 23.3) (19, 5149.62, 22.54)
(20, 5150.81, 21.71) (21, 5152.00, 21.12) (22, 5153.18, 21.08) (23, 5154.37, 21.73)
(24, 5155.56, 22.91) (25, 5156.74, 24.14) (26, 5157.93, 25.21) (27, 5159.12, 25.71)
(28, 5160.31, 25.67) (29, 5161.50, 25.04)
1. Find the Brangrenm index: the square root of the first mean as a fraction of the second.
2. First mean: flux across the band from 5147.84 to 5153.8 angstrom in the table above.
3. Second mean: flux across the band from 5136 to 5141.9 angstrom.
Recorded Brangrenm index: 1.00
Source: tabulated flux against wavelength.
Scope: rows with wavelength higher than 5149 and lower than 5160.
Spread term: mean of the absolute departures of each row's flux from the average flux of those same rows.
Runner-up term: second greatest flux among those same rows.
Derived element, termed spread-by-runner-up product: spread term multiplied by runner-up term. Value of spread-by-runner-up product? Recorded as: 36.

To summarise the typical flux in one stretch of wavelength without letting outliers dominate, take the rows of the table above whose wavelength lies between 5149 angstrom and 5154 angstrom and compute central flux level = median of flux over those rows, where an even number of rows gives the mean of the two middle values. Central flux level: 21.4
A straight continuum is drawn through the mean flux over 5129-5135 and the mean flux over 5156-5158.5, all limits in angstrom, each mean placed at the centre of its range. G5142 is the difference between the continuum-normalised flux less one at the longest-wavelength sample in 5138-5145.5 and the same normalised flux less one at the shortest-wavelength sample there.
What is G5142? 0.10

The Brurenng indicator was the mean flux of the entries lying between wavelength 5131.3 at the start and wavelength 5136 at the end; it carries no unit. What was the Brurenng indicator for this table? 24.0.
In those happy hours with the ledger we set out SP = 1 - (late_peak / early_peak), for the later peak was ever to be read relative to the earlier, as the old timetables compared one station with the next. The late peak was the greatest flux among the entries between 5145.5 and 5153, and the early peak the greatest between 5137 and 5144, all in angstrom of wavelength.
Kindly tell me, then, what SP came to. -0.022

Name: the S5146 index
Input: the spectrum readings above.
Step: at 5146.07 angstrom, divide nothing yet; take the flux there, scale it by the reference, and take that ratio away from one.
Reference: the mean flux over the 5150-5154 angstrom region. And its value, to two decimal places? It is -0.13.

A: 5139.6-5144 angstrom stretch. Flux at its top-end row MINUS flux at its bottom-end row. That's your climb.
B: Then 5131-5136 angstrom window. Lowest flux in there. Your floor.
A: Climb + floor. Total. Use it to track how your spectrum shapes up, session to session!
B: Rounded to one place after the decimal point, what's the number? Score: 25.5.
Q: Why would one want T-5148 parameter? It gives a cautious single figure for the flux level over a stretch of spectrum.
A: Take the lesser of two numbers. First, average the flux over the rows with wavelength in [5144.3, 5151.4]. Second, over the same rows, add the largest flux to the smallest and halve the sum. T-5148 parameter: 22.9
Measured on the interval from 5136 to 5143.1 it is 22.1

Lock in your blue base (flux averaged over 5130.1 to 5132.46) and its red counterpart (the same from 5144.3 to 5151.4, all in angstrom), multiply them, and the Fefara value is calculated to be 525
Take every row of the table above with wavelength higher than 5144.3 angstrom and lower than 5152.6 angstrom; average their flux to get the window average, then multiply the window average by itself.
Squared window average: 526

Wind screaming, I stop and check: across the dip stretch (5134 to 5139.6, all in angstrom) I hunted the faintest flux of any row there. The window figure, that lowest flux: 21.28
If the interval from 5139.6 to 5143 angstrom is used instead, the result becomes 21.24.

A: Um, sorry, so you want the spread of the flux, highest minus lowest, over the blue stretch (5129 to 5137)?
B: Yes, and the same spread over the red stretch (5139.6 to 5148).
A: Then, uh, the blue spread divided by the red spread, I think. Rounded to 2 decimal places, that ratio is 1.30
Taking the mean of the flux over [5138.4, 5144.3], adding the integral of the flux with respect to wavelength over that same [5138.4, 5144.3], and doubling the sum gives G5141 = 306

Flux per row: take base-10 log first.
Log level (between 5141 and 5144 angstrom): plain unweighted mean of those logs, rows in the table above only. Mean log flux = 1.36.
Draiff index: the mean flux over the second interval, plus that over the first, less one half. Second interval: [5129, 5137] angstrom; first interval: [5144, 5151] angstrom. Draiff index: 46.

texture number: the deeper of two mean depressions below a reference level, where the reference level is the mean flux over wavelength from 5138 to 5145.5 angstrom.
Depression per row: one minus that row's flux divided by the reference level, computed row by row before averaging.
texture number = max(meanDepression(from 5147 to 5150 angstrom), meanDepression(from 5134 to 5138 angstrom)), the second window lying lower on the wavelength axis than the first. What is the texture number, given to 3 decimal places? -0.034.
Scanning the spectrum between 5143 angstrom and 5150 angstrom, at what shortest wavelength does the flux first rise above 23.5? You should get 5143.70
